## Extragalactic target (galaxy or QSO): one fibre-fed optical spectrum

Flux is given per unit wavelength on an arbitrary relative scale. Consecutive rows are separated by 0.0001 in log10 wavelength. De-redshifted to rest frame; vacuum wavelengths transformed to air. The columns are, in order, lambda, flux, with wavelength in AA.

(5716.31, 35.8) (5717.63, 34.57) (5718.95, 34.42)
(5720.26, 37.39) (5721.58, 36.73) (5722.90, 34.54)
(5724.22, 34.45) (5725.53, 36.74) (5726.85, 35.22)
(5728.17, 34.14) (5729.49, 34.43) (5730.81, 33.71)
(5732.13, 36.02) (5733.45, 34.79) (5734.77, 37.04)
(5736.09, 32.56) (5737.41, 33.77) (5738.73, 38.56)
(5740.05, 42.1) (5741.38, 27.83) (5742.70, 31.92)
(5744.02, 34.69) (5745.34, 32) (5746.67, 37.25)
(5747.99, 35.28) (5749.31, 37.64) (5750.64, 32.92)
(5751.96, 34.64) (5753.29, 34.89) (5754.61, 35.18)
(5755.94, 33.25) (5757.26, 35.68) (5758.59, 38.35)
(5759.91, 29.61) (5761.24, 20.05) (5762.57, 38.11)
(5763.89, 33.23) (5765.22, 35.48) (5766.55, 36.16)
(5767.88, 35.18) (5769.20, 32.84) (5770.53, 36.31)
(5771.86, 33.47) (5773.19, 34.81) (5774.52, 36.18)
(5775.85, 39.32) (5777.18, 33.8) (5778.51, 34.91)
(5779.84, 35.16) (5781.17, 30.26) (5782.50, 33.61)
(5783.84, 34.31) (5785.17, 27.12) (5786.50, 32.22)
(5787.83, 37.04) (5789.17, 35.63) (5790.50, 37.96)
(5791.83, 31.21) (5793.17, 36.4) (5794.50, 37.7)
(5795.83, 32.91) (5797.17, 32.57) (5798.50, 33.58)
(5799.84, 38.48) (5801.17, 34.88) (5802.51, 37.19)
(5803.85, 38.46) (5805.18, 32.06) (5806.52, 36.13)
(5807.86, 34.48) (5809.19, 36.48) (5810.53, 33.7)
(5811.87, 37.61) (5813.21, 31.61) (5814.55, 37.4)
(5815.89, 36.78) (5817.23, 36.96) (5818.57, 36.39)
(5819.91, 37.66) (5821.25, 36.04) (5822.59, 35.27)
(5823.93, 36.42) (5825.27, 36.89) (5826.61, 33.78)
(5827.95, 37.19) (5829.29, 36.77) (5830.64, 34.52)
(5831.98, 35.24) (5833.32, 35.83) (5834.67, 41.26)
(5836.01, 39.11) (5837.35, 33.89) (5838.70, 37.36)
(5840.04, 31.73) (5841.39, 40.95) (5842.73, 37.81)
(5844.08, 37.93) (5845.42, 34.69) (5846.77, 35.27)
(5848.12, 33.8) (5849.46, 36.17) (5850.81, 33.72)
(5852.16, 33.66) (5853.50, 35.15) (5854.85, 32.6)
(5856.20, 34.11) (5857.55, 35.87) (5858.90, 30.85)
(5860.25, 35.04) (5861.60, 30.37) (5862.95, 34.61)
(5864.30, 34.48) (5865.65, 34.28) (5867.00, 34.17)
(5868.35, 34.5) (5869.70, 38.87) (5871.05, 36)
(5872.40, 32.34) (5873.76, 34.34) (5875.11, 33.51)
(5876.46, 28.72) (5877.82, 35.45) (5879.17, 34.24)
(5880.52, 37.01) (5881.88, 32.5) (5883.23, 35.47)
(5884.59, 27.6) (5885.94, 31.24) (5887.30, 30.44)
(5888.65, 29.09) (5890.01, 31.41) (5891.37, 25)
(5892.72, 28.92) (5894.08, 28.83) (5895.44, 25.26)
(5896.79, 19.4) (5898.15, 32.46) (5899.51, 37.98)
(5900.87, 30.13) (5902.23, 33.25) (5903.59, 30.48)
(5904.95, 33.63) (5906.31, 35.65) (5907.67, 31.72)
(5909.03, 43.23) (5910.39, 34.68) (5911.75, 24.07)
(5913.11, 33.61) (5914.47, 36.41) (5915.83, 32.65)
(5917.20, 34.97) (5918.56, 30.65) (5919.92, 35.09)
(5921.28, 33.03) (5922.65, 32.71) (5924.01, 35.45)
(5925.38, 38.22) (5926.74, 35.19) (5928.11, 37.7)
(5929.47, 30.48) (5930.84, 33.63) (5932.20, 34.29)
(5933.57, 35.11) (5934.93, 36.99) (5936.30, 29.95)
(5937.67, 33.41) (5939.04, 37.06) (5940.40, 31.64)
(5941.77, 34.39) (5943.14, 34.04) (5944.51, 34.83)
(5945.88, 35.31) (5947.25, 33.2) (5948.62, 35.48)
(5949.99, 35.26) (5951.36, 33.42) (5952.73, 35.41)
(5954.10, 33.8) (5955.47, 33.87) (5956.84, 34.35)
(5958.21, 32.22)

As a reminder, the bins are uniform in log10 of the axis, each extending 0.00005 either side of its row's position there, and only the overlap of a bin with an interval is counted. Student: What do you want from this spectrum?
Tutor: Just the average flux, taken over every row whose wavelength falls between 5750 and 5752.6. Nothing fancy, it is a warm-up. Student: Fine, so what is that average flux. 33.8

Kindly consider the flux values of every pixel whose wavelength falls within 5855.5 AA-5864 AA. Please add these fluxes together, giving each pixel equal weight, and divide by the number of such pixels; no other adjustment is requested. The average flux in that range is 33.5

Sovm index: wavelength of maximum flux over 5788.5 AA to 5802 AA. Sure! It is 5799.84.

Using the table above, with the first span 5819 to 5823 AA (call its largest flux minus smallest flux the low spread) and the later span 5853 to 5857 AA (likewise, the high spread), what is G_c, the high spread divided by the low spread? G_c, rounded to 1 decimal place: 1.1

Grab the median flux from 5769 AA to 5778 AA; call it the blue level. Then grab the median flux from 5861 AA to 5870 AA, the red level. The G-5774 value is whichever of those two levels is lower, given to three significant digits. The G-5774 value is 34.5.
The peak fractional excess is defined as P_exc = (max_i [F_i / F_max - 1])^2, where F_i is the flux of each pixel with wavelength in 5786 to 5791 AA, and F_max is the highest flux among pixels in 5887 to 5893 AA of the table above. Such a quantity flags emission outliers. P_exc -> 0.04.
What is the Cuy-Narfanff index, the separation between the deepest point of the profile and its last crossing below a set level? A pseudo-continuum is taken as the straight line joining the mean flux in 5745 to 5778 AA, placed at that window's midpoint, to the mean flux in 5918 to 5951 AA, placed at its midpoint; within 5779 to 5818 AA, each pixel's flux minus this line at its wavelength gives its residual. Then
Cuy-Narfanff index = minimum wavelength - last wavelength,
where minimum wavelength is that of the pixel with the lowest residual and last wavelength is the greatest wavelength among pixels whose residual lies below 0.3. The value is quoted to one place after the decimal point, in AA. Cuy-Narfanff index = -28.0 AA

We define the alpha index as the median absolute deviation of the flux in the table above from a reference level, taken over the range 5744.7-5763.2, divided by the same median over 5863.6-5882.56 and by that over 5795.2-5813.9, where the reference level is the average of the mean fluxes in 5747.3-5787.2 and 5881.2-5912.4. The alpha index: 0.7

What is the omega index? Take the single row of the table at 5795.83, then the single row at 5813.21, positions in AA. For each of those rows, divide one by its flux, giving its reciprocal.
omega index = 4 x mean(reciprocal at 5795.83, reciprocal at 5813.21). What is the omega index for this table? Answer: 0.124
